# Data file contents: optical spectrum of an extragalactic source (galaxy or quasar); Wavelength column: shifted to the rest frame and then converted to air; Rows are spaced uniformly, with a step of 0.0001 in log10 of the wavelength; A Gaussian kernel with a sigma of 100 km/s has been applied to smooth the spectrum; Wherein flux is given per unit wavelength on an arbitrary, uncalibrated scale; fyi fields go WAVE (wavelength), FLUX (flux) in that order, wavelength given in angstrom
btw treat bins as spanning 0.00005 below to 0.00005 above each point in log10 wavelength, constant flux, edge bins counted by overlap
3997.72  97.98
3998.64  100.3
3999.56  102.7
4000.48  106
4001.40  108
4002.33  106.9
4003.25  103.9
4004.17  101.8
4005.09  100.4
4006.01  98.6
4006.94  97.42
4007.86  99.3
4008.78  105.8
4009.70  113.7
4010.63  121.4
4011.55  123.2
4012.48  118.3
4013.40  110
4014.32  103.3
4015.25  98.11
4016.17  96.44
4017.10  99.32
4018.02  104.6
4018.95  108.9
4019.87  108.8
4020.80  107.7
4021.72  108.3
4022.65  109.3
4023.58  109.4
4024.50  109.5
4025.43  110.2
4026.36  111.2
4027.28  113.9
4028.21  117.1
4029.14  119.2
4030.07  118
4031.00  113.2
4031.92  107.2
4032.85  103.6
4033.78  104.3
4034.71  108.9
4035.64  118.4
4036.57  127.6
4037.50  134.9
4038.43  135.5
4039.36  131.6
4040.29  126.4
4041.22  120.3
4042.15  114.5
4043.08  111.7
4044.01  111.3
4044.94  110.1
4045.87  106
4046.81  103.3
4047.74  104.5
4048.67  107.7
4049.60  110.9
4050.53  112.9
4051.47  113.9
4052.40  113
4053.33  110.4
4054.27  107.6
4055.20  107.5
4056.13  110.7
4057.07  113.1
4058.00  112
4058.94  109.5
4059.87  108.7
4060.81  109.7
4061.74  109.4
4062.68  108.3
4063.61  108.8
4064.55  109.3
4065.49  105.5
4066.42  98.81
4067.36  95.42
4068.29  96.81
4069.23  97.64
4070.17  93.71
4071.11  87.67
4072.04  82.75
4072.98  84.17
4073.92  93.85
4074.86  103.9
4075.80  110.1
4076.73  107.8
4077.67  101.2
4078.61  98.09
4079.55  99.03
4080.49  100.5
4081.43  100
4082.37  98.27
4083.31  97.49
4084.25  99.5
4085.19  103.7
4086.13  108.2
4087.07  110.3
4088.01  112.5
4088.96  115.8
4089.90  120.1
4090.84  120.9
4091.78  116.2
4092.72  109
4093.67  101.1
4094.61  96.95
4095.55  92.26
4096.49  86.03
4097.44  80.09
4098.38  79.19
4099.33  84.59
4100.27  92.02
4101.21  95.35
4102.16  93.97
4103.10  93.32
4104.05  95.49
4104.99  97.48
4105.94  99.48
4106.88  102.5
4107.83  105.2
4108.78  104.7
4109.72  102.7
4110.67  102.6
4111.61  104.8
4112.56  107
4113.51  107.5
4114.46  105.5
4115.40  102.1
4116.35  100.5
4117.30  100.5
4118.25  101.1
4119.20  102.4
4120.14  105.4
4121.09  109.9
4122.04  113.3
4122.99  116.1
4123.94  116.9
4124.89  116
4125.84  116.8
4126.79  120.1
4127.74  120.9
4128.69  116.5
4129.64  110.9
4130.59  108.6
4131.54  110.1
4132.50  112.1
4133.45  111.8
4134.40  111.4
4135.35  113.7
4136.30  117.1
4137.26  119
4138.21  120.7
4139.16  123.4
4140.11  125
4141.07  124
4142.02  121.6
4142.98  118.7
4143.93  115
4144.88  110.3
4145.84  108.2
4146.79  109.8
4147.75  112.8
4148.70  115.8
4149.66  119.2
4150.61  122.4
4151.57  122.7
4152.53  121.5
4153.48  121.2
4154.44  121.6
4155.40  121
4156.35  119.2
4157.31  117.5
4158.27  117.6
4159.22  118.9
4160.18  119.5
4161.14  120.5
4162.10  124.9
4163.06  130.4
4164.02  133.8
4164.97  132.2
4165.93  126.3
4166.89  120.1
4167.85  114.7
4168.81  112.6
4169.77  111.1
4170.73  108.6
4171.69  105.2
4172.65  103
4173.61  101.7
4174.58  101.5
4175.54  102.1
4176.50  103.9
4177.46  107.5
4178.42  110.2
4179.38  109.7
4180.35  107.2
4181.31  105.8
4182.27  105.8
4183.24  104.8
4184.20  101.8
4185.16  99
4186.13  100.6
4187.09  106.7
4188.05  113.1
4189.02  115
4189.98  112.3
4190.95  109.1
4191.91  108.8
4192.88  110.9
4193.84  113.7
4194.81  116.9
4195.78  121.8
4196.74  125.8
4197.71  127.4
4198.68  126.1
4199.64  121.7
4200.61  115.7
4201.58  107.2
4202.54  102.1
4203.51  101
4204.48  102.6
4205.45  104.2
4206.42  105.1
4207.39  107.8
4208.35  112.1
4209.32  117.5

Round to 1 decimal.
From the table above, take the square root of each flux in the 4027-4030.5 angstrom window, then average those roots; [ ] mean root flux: 10.8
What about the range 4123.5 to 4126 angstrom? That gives 10.8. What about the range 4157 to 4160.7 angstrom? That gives 10.9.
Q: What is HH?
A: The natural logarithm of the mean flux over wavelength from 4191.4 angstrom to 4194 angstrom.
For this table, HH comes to 4.71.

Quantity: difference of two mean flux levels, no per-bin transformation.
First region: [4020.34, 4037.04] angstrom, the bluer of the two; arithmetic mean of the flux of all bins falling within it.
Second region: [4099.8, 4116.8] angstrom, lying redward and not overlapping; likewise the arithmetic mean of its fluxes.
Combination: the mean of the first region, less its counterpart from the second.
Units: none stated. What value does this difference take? 11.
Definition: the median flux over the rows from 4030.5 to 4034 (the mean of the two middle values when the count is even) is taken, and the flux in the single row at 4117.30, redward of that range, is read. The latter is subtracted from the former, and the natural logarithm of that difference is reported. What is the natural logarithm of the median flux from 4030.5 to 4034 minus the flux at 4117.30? 1.66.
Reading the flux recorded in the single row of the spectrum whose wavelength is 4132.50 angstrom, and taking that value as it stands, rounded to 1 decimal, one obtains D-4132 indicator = 112.1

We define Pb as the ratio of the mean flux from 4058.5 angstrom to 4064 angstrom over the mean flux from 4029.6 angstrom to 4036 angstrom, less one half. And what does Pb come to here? 0.49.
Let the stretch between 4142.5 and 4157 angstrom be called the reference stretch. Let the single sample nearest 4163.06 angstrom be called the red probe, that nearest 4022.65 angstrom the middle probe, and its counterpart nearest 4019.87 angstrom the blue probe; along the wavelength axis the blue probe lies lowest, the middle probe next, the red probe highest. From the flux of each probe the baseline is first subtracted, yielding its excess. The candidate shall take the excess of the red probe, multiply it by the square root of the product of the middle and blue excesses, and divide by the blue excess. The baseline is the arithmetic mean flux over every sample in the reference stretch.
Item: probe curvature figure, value -13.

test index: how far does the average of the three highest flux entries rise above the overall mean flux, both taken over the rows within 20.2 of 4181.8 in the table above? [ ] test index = 19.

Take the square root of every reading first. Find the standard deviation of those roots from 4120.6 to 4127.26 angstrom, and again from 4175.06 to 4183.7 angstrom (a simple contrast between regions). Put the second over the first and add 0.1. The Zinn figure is 1.0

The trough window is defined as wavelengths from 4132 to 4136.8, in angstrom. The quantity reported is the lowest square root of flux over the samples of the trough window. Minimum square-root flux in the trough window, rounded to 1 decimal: 10.6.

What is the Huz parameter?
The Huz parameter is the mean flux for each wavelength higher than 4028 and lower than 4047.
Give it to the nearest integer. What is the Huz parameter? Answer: 116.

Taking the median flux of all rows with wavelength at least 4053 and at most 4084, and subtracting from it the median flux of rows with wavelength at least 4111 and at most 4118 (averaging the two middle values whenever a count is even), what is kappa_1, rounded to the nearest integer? -1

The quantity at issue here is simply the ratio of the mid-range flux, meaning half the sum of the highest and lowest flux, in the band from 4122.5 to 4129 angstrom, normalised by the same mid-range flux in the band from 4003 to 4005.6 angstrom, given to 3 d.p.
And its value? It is 1.160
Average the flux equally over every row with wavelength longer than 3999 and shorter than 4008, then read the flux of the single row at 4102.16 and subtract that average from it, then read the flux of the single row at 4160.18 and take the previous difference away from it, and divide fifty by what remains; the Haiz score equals 0.39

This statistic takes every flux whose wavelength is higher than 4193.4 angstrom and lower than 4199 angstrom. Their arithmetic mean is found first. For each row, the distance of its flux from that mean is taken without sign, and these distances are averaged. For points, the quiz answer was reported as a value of 4.5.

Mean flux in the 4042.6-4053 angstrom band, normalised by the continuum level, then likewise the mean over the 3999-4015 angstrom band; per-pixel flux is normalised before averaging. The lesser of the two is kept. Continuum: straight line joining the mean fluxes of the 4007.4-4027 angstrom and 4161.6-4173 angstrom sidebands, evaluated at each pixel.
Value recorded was 0.99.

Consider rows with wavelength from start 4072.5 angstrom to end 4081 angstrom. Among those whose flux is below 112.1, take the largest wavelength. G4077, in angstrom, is 4080.49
